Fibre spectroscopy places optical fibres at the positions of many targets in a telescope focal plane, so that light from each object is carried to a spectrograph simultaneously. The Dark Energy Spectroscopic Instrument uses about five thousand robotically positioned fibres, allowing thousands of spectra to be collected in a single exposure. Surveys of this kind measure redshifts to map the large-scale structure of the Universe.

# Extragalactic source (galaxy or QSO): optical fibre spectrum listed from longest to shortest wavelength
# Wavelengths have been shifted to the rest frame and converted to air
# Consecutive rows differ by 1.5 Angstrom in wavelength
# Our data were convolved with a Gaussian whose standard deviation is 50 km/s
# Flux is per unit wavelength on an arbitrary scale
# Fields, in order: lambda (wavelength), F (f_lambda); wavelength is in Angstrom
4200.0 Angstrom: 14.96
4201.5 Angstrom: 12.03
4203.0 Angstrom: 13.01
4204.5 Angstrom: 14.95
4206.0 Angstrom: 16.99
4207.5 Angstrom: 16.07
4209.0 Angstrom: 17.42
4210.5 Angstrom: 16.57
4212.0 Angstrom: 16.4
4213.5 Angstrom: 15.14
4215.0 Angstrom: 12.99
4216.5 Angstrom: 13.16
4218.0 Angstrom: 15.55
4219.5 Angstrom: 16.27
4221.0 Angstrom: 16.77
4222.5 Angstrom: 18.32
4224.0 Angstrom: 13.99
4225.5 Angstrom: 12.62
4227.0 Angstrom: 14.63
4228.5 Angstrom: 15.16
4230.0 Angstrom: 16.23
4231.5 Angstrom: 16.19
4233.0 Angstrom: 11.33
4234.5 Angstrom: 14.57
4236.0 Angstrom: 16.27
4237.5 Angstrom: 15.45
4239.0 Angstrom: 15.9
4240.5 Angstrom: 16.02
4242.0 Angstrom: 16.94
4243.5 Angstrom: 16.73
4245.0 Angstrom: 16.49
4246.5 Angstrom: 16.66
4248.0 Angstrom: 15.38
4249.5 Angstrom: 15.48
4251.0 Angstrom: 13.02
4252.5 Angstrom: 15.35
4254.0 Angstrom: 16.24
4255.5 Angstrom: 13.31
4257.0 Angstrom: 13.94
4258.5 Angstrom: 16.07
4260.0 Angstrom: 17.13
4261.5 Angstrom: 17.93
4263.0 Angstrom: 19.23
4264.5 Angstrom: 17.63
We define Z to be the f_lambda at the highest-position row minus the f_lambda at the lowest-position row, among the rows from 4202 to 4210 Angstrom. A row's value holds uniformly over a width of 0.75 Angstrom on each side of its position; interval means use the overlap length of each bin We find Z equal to 4.4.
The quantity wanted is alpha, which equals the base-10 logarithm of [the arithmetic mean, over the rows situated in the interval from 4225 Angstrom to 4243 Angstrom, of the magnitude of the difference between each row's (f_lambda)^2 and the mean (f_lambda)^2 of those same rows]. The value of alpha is 1.54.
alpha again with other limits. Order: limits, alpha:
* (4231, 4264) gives 1.58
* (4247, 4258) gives 1.49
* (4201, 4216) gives 1.66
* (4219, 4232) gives 1.61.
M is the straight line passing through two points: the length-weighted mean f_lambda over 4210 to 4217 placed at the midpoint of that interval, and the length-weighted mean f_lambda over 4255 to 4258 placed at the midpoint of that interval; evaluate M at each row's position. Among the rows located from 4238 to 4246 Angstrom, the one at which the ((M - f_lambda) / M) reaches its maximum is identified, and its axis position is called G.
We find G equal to 4239.0 Angstrom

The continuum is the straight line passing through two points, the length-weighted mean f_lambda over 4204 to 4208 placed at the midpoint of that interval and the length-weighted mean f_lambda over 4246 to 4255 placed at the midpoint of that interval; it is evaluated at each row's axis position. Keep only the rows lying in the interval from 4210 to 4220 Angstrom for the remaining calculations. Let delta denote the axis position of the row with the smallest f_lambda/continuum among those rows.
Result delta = 4215.0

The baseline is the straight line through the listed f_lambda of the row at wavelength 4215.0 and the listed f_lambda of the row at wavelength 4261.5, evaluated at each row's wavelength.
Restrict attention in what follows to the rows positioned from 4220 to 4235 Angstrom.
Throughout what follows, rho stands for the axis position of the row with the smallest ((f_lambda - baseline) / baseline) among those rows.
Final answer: 4233.0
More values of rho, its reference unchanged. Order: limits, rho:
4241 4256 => 4255.5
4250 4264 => 4255.5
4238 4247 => 4245.0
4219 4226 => 4225.5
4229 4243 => 4233.0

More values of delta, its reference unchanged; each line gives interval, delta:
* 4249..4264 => 4251.0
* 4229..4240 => 4233.0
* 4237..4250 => 4237.5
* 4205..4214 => 4213.5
